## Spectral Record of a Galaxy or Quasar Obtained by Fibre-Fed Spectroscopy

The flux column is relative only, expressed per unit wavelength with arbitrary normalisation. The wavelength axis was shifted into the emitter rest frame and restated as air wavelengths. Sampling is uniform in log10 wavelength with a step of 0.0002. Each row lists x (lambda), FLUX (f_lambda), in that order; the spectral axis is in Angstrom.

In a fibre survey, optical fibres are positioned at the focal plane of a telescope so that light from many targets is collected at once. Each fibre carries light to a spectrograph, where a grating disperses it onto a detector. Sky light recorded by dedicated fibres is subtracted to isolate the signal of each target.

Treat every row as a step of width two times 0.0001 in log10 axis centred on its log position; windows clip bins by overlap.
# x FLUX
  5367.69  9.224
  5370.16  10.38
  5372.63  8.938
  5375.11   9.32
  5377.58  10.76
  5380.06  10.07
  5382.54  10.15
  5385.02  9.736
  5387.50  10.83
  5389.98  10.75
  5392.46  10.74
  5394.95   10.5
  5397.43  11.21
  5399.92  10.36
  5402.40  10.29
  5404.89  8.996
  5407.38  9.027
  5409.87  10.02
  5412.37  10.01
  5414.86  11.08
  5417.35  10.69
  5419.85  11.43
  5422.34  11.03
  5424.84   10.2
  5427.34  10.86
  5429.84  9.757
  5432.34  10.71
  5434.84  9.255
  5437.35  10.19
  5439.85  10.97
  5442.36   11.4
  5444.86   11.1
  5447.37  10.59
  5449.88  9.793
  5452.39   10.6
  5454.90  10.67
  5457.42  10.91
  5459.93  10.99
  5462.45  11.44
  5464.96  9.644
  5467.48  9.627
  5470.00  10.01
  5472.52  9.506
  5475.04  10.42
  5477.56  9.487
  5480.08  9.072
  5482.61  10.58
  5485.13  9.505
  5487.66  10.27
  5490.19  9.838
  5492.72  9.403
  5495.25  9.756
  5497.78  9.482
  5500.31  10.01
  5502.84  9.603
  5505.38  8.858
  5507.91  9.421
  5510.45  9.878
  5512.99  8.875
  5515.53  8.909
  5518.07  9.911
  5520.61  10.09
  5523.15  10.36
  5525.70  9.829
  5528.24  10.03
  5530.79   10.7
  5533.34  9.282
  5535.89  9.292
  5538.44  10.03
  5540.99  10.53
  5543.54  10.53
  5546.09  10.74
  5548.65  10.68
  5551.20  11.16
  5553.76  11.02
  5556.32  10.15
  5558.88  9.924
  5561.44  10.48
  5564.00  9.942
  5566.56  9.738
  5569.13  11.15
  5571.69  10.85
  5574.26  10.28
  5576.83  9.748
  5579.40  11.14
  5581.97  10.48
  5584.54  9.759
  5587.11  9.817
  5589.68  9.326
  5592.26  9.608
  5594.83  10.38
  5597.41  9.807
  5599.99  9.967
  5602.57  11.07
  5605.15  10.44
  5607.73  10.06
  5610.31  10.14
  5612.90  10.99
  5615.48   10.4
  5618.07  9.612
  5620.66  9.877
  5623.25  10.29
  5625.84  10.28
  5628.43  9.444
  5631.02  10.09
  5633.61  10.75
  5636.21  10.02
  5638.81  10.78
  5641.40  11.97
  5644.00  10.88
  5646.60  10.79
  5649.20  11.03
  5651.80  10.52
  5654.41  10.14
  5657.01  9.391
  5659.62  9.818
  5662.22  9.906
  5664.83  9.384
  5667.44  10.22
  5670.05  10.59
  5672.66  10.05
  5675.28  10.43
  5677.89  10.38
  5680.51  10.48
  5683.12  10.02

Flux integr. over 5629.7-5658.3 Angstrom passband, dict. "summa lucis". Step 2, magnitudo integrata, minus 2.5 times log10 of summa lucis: -6.2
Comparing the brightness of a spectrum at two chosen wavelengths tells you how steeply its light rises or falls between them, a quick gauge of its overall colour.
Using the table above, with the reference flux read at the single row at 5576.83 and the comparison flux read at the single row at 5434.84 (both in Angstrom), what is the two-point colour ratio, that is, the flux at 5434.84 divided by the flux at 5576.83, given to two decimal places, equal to 0.95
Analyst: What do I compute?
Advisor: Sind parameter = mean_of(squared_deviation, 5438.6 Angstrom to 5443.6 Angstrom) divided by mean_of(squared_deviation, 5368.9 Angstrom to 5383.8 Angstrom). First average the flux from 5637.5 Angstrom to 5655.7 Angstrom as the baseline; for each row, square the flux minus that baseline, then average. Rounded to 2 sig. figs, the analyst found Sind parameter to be 0.11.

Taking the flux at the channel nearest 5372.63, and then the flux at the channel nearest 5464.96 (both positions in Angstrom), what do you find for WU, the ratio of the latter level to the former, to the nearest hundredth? 1.08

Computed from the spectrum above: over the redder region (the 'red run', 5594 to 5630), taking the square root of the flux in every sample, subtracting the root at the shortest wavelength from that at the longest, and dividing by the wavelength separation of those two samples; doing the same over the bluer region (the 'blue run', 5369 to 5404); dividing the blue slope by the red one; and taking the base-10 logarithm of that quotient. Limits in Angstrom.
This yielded -1.0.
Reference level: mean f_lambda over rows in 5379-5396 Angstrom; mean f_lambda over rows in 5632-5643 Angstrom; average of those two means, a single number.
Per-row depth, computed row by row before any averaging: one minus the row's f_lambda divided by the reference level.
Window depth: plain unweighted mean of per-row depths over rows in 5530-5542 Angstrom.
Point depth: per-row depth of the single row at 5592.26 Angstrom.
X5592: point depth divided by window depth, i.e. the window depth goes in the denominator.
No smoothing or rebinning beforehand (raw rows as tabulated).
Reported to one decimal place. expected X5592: 1.5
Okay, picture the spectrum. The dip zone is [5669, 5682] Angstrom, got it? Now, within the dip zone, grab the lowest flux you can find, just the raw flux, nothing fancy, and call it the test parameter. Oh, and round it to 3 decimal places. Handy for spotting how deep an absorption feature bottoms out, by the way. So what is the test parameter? 10.050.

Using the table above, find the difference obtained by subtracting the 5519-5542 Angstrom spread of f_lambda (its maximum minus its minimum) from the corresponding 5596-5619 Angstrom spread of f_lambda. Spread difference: 0.0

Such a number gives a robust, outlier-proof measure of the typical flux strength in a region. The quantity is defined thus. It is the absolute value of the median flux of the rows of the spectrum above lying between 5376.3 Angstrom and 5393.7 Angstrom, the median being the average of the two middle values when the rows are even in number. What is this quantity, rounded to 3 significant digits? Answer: 10.7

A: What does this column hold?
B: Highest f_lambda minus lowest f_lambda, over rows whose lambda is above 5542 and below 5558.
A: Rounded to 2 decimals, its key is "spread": 1.01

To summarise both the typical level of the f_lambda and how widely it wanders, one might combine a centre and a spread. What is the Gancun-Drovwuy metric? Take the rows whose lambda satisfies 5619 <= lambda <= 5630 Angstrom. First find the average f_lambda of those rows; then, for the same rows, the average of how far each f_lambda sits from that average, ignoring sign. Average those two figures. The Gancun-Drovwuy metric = 5.14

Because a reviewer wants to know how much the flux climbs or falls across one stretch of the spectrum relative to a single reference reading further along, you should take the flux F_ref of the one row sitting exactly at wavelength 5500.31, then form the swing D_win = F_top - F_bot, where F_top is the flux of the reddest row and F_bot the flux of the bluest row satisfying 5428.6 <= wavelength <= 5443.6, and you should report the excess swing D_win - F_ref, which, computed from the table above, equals -8.4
